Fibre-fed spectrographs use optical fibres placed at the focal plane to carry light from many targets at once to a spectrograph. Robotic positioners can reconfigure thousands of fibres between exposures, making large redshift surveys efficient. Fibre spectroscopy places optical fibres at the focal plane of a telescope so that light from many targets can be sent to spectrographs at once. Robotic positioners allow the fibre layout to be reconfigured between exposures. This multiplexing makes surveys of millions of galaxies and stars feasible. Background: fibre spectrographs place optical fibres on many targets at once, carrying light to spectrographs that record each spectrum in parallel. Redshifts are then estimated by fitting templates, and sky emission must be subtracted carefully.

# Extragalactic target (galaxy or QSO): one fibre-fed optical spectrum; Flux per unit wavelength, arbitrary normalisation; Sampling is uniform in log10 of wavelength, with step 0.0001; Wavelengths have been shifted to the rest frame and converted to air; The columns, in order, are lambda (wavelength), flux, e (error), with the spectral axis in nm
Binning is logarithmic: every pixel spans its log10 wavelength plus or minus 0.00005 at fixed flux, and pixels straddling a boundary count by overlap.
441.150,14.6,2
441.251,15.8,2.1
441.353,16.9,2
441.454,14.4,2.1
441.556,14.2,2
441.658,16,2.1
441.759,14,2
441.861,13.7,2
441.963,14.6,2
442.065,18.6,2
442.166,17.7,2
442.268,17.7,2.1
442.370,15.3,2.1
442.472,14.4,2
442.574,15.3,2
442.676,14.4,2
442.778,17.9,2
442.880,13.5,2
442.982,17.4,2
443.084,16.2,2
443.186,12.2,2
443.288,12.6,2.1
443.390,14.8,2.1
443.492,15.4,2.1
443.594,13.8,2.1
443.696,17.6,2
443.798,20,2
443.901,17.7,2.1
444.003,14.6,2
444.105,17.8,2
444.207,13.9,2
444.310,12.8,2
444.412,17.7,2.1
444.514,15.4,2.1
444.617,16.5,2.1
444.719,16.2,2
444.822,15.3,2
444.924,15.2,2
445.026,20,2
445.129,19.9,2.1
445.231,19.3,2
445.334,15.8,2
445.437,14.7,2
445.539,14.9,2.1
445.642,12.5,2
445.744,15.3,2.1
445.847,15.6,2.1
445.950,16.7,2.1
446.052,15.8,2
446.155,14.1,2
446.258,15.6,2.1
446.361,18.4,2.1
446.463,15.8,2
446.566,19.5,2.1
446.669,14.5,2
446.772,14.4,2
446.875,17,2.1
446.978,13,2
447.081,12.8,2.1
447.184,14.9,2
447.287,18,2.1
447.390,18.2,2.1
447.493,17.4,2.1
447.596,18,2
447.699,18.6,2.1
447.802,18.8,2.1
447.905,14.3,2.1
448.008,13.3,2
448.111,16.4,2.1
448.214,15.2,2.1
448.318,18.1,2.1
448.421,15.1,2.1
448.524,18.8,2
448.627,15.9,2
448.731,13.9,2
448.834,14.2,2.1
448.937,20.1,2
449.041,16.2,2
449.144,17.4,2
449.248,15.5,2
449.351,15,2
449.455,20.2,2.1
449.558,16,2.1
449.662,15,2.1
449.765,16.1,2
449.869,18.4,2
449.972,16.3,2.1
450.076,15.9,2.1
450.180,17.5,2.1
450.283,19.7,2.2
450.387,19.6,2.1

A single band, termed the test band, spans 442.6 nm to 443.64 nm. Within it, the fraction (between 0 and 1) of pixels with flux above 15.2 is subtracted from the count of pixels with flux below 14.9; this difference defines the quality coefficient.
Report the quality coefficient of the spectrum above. 5.6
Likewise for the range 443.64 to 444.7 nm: 2.3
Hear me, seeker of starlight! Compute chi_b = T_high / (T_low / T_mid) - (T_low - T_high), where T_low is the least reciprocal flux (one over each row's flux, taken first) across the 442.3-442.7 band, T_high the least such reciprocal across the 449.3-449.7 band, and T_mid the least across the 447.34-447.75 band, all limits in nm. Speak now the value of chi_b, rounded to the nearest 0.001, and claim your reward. 0.025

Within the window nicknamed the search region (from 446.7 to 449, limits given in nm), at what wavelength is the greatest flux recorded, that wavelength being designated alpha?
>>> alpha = 448.937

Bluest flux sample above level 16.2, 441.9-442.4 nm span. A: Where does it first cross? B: 442.065 nm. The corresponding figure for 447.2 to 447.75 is 447.287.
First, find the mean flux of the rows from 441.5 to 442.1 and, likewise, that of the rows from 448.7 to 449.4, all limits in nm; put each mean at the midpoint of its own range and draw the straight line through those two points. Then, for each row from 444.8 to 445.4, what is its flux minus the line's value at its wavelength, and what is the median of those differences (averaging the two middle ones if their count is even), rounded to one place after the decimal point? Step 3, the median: 2.0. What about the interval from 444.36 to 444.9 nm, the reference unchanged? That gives 0.7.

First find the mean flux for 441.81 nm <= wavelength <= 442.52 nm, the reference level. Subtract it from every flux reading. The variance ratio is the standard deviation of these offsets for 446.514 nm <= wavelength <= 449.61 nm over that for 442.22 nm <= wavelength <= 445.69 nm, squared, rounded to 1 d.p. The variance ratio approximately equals 1.0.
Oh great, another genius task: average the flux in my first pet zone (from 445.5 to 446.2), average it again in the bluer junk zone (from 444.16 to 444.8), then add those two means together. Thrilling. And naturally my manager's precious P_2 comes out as 30.4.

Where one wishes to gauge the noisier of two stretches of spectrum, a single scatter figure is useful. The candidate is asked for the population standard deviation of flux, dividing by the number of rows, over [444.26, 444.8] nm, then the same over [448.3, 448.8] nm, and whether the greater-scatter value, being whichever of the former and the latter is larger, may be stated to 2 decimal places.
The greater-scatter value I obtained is 1.83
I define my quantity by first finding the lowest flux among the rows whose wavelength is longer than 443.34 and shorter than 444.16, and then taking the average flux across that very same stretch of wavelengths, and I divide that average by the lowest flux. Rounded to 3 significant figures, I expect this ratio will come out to 1.19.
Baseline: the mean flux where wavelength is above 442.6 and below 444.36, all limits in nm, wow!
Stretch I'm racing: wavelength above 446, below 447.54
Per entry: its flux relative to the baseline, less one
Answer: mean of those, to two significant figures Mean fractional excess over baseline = 0.033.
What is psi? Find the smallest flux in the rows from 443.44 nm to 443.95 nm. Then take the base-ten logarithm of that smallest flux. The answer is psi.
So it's 1.14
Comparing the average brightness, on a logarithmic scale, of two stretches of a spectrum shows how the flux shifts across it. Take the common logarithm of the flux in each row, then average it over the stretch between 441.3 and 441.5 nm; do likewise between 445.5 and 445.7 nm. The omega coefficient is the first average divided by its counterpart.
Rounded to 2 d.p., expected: 1.05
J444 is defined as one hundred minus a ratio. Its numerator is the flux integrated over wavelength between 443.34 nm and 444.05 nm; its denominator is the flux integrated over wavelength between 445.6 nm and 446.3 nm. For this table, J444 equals 98.9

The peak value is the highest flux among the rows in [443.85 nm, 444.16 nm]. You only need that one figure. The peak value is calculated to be 17.8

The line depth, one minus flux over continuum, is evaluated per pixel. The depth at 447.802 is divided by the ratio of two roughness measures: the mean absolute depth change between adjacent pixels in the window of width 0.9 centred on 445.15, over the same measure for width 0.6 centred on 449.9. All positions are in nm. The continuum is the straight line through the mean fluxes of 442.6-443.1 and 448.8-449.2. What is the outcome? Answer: -0.12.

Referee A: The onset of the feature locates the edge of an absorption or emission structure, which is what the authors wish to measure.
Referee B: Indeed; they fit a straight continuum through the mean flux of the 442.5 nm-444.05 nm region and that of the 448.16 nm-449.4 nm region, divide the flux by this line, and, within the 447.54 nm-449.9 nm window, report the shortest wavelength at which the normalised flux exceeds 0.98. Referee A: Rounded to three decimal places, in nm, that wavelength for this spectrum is 447.596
